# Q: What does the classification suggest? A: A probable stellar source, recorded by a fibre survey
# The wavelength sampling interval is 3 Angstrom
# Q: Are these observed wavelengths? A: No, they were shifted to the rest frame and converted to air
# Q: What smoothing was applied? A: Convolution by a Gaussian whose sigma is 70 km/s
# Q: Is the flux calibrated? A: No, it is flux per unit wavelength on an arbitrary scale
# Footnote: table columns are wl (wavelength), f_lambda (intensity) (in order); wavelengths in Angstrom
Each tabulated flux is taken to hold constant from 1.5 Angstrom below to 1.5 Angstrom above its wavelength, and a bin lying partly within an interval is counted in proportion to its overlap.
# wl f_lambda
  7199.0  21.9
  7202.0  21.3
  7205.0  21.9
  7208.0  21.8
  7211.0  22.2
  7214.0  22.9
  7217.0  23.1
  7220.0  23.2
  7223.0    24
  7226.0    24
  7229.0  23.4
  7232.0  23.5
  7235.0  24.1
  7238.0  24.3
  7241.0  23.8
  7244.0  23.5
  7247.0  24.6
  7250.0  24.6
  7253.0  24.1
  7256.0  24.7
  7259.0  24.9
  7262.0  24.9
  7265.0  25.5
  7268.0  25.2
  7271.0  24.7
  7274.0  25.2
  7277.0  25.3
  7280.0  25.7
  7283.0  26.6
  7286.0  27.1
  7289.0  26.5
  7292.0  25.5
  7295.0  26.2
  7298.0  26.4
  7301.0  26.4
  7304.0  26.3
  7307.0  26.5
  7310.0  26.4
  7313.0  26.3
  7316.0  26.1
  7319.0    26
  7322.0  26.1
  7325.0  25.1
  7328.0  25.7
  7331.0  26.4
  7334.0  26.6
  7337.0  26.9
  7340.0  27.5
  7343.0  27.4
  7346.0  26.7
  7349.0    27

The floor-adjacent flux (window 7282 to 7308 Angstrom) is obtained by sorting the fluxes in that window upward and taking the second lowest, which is 26.2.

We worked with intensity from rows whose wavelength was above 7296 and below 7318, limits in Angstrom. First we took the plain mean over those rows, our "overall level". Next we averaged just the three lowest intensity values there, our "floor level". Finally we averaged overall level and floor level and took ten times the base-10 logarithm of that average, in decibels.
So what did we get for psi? 14.2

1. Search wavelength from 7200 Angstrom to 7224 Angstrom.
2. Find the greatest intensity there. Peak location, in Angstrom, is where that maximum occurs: 7223.0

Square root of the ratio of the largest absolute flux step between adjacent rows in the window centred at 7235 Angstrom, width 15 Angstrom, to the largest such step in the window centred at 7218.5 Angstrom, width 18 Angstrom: 0.87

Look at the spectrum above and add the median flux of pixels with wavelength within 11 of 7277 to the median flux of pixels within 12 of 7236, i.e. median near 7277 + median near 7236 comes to 49.2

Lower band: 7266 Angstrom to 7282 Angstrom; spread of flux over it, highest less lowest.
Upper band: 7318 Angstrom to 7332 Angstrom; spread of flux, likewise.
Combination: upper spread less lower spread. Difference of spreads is 0.30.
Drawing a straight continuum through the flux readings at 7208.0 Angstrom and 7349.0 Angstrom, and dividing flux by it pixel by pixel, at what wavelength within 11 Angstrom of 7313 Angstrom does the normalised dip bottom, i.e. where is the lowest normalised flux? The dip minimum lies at 7322.0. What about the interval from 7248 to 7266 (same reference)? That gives 7253.0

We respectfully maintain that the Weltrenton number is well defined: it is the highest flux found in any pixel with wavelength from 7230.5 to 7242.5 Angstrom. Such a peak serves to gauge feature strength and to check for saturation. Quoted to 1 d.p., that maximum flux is 24.3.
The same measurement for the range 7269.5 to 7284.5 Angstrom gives 26.6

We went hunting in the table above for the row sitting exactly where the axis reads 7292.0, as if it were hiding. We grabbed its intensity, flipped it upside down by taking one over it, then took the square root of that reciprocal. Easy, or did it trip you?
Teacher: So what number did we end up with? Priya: 0.198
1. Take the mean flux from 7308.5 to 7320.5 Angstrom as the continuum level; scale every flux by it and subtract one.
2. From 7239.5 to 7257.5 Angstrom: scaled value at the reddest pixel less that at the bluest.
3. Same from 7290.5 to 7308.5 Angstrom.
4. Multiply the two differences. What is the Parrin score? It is 0.0013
